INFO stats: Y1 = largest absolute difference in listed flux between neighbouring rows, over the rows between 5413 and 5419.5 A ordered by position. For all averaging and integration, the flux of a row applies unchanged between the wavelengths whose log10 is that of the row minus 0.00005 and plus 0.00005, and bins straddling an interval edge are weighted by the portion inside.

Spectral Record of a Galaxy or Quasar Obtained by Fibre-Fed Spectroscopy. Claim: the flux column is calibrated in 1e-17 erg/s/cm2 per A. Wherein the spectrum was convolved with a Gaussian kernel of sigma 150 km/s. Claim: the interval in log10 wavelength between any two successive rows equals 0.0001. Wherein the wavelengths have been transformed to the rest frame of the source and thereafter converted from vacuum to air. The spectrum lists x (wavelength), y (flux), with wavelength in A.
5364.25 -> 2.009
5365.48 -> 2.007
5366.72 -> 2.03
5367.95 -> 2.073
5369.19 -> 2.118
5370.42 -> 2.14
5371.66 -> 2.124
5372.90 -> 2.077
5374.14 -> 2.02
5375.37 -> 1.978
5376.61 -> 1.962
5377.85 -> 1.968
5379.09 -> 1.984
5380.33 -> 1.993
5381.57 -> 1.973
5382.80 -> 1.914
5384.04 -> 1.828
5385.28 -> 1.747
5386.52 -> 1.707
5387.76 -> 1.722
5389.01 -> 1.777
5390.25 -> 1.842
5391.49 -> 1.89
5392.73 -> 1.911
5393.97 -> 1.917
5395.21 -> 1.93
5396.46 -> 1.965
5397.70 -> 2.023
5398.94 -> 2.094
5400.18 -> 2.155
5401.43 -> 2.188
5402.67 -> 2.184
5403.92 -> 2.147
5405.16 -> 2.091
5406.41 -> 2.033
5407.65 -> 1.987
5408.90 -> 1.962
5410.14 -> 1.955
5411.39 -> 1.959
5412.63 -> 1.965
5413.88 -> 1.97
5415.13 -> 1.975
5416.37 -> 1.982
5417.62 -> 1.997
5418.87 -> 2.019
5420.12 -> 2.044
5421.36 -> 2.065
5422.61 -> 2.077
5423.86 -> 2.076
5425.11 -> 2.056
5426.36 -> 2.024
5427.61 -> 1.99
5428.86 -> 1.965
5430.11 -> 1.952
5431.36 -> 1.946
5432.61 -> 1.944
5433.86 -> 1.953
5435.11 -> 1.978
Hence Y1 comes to 0.022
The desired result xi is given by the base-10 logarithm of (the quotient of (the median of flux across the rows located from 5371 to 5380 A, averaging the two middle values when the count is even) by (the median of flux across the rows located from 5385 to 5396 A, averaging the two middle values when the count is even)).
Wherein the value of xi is 0.03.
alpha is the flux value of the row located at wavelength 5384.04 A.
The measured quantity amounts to 1.828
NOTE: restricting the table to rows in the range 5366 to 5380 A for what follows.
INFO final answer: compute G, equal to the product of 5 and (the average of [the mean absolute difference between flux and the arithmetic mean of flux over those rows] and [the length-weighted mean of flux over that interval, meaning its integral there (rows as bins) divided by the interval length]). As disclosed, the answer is 5.25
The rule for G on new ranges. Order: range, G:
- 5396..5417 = 5.28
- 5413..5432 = 5.12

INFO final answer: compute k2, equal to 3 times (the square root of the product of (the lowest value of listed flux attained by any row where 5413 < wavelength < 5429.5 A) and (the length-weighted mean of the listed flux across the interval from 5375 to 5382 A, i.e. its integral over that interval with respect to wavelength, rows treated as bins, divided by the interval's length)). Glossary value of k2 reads 5.91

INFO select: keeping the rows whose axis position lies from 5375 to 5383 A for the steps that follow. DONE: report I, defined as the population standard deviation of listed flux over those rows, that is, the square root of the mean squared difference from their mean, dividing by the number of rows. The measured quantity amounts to 0.024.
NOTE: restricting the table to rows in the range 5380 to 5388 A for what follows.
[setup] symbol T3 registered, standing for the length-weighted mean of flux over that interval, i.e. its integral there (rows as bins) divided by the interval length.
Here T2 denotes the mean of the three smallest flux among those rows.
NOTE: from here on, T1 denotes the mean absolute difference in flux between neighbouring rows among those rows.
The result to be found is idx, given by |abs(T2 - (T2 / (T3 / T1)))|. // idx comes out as 1.68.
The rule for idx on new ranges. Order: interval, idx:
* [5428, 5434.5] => 1.94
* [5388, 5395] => 1.80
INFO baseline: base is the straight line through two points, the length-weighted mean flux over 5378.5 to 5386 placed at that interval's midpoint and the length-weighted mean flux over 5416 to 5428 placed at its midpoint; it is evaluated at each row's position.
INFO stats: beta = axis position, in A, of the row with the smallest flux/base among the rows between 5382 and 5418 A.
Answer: 5386.52 A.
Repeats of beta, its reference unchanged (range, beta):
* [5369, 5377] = 5376.61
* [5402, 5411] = 5410.14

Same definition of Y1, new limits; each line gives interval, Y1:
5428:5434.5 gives 0.013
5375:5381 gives 0.016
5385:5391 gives 0.065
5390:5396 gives 0.048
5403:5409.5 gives 0.058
